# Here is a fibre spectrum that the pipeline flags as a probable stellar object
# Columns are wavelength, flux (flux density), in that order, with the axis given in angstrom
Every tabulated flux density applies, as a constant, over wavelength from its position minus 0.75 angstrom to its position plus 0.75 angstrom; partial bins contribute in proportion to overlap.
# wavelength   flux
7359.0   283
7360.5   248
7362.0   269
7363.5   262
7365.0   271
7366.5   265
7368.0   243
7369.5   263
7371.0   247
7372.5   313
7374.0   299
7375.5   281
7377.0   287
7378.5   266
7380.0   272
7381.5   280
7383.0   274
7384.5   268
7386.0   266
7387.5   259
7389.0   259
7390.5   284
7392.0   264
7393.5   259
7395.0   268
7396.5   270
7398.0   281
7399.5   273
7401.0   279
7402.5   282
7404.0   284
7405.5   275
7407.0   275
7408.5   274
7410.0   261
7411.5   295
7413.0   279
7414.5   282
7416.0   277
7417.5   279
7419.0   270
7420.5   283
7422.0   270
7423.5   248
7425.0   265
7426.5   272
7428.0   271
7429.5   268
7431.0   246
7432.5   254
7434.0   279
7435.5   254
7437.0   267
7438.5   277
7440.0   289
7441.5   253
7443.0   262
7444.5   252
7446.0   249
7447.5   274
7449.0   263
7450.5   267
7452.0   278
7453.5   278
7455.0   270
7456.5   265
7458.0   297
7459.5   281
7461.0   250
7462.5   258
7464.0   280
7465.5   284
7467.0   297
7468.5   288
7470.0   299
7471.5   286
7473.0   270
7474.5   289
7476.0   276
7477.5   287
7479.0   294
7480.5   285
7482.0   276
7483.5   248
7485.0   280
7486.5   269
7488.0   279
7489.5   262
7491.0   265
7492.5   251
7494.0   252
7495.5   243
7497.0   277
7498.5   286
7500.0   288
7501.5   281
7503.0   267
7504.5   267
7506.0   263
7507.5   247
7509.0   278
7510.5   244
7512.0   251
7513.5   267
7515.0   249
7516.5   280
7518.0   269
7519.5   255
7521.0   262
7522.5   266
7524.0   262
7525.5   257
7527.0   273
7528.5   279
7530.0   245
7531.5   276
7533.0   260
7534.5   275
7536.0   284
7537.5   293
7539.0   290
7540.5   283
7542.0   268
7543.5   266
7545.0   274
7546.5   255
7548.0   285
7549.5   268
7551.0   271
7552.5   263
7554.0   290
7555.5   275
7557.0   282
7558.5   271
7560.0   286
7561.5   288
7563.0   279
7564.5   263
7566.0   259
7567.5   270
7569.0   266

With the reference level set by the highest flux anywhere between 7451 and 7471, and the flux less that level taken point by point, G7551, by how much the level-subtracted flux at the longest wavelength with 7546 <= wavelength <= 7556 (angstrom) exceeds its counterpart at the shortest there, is 20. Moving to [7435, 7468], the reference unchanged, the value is 43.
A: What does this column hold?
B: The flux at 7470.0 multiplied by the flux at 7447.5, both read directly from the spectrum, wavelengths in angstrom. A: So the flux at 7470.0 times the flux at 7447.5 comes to 81926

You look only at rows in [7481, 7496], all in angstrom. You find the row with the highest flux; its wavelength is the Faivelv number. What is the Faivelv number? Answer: 7485.0 angstrom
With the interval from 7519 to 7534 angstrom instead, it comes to 7528.5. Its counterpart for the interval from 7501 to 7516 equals 7501.5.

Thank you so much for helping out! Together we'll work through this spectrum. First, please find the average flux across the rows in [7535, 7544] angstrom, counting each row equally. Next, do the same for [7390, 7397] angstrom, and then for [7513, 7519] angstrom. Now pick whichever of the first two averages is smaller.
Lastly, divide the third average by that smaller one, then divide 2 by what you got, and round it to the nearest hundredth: 2.02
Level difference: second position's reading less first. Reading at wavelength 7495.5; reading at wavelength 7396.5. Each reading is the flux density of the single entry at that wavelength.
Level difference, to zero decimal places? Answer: 27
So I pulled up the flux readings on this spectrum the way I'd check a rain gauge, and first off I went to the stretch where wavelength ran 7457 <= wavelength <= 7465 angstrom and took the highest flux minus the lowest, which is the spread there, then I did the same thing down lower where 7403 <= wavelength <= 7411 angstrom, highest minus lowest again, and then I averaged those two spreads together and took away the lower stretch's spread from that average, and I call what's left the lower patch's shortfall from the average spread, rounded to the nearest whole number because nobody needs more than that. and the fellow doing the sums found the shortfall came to 12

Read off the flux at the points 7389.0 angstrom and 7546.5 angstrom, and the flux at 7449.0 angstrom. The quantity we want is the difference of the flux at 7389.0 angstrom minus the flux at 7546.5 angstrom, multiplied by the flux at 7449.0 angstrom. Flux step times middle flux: 1052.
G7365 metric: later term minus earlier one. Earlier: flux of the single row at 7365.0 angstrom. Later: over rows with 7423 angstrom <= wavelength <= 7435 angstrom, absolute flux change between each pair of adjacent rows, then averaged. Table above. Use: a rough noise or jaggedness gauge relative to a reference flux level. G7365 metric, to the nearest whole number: -259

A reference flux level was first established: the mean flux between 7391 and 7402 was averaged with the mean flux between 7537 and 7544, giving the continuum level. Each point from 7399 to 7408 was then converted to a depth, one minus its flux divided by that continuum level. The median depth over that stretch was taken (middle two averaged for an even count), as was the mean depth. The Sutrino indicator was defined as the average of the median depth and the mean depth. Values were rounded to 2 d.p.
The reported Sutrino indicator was -0.01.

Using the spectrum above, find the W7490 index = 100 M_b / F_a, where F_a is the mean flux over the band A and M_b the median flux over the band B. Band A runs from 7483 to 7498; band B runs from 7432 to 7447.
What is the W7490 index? 98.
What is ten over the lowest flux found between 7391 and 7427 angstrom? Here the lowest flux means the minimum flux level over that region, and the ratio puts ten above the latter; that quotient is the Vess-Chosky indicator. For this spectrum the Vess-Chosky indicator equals 0.0403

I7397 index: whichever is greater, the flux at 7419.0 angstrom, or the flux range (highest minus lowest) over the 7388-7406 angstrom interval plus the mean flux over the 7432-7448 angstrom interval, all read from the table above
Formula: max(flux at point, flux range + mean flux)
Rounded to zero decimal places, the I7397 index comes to 290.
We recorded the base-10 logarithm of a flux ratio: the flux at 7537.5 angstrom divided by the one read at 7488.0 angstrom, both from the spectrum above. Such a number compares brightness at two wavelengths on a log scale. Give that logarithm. 0.021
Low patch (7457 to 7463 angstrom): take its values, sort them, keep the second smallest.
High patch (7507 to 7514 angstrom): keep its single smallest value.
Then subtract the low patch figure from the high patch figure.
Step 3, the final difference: -14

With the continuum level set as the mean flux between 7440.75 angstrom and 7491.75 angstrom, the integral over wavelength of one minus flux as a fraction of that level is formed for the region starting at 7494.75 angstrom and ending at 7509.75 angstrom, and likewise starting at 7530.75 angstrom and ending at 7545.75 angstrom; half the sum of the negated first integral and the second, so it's -0.2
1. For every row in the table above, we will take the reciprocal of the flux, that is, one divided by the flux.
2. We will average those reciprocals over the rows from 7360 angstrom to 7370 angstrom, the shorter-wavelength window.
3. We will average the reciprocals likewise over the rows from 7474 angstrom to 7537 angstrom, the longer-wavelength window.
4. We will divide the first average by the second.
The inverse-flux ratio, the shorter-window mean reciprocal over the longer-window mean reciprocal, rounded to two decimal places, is 1.03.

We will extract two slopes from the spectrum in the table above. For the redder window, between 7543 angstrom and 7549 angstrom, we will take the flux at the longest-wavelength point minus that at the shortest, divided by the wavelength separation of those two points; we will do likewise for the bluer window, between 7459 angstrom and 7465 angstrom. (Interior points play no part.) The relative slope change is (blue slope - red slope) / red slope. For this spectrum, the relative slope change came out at -1.1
